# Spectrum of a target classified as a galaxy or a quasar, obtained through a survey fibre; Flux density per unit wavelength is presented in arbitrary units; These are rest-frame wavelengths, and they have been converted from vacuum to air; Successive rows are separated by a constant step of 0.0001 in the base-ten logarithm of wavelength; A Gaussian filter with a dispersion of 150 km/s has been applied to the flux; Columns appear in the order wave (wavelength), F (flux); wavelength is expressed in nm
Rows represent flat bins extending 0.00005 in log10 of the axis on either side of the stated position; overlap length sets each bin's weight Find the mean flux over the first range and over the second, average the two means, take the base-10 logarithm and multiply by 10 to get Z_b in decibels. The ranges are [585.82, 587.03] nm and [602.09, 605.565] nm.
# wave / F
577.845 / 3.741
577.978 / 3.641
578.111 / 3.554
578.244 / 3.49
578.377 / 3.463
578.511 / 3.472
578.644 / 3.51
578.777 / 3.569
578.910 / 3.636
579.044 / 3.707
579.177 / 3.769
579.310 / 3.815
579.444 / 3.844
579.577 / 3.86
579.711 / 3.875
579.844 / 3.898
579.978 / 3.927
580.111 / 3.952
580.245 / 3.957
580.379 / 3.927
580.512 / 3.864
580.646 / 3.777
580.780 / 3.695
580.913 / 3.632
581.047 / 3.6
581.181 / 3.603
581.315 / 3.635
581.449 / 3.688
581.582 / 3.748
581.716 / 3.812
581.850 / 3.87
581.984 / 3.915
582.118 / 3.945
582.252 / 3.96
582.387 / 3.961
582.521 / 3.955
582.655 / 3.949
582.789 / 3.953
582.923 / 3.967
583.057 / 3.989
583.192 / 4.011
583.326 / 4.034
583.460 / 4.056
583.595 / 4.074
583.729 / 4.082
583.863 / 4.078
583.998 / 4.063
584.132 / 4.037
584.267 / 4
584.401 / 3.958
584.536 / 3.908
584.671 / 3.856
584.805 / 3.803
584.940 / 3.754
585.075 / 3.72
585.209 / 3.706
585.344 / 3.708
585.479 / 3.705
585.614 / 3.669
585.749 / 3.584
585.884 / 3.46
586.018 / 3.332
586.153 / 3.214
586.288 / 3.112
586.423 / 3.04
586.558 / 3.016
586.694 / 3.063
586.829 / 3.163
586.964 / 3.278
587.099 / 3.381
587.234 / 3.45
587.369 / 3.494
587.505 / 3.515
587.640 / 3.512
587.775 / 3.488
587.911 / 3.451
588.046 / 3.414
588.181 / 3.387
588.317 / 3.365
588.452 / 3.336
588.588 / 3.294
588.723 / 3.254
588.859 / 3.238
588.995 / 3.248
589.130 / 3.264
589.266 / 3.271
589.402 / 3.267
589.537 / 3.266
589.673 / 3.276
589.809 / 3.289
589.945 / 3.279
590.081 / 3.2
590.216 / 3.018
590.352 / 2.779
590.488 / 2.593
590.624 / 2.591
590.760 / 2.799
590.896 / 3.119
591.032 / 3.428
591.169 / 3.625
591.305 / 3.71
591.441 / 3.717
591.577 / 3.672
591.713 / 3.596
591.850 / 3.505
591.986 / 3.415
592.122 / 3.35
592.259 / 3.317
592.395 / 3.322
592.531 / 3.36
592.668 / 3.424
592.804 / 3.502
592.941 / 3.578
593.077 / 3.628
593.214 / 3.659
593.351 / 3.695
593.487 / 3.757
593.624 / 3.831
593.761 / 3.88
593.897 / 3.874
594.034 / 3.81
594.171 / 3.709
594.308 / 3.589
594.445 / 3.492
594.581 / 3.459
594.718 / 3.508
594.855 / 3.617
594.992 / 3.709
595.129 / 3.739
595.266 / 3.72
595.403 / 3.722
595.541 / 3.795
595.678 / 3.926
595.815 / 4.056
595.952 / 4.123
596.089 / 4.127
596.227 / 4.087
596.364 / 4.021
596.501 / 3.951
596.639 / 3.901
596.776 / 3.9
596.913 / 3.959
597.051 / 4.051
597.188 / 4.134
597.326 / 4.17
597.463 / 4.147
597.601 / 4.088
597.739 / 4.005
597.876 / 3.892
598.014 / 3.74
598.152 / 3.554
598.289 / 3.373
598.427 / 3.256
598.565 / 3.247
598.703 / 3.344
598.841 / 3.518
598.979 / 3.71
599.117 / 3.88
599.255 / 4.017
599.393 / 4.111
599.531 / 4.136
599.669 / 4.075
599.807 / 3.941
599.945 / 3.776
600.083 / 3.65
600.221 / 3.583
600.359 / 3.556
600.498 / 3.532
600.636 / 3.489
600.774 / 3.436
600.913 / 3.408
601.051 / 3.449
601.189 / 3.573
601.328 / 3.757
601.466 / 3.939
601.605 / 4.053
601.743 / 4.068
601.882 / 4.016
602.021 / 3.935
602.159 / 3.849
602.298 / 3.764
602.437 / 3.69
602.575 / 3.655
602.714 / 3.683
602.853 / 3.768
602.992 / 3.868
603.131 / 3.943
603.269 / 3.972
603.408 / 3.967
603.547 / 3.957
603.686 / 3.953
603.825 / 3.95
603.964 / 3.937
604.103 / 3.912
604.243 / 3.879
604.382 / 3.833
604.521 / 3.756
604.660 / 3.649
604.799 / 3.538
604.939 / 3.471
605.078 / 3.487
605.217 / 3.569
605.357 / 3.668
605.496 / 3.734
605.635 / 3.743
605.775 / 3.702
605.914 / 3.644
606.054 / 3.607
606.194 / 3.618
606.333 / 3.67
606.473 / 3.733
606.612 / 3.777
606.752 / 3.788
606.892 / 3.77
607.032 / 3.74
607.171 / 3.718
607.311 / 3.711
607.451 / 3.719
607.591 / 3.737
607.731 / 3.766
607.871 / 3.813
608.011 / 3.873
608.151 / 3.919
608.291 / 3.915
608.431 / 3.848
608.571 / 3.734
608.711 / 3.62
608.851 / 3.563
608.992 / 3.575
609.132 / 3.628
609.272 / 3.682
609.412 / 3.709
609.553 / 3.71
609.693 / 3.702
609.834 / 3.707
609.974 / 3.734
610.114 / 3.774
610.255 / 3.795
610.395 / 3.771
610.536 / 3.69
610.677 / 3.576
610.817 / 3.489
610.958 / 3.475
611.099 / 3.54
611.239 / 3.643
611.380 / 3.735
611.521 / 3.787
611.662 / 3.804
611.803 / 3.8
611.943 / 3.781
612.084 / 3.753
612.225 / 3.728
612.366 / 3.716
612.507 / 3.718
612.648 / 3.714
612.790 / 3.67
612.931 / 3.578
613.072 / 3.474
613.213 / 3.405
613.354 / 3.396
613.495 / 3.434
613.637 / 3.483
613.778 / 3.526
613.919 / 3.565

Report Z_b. 5.42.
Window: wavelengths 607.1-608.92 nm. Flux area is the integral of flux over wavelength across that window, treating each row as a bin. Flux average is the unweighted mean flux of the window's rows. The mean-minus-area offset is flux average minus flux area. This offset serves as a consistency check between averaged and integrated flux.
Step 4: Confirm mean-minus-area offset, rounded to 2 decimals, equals -3.09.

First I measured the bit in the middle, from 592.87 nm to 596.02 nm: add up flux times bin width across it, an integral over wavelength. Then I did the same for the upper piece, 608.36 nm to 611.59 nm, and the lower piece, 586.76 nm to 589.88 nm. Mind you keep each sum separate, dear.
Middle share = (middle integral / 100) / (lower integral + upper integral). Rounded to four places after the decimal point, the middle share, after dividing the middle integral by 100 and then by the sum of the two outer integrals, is 0.0053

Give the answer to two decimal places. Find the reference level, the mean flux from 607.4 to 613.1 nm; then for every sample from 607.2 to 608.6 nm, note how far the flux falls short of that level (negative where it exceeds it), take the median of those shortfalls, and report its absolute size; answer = 0.08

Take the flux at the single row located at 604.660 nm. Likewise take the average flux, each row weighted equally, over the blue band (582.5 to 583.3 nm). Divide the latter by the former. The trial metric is 1.09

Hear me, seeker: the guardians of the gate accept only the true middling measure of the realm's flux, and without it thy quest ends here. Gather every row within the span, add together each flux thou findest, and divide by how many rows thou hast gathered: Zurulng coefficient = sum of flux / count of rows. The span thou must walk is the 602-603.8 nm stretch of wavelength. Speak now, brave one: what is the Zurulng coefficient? 3.85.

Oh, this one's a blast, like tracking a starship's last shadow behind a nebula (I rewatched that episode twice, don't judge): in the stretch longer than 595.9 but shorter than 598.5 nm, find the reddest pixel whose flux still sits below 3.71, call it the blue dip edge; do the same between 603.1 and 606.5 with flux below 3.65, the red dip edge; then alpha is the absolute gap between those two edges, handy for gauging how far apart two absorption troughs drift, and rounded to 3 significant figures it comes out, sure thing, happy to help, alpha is 7.77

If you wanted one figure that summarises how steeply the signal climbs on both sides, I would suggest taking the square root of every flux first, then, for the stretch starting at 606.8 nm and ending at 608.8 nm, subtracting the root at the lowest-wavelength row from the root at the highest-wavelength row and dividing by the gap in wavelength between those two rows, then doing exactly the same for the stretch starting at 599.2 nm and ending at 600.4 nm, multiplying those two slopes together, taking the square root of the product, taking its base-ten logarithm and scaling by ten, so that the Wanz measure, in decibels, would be -13.2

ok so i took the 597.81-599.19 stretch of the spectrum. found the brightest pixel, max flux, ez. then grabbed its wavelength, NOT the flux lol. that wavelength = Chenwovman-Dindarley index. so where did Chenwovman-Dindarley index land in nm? 597.876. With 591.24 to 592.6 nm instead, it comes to 591.441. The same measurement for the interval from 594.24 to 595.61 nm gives 595.541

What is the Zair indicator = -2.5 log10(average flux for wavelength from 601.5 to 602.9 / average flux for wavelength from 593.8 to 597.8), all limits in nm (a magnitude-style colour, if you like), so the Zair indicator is 0.01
